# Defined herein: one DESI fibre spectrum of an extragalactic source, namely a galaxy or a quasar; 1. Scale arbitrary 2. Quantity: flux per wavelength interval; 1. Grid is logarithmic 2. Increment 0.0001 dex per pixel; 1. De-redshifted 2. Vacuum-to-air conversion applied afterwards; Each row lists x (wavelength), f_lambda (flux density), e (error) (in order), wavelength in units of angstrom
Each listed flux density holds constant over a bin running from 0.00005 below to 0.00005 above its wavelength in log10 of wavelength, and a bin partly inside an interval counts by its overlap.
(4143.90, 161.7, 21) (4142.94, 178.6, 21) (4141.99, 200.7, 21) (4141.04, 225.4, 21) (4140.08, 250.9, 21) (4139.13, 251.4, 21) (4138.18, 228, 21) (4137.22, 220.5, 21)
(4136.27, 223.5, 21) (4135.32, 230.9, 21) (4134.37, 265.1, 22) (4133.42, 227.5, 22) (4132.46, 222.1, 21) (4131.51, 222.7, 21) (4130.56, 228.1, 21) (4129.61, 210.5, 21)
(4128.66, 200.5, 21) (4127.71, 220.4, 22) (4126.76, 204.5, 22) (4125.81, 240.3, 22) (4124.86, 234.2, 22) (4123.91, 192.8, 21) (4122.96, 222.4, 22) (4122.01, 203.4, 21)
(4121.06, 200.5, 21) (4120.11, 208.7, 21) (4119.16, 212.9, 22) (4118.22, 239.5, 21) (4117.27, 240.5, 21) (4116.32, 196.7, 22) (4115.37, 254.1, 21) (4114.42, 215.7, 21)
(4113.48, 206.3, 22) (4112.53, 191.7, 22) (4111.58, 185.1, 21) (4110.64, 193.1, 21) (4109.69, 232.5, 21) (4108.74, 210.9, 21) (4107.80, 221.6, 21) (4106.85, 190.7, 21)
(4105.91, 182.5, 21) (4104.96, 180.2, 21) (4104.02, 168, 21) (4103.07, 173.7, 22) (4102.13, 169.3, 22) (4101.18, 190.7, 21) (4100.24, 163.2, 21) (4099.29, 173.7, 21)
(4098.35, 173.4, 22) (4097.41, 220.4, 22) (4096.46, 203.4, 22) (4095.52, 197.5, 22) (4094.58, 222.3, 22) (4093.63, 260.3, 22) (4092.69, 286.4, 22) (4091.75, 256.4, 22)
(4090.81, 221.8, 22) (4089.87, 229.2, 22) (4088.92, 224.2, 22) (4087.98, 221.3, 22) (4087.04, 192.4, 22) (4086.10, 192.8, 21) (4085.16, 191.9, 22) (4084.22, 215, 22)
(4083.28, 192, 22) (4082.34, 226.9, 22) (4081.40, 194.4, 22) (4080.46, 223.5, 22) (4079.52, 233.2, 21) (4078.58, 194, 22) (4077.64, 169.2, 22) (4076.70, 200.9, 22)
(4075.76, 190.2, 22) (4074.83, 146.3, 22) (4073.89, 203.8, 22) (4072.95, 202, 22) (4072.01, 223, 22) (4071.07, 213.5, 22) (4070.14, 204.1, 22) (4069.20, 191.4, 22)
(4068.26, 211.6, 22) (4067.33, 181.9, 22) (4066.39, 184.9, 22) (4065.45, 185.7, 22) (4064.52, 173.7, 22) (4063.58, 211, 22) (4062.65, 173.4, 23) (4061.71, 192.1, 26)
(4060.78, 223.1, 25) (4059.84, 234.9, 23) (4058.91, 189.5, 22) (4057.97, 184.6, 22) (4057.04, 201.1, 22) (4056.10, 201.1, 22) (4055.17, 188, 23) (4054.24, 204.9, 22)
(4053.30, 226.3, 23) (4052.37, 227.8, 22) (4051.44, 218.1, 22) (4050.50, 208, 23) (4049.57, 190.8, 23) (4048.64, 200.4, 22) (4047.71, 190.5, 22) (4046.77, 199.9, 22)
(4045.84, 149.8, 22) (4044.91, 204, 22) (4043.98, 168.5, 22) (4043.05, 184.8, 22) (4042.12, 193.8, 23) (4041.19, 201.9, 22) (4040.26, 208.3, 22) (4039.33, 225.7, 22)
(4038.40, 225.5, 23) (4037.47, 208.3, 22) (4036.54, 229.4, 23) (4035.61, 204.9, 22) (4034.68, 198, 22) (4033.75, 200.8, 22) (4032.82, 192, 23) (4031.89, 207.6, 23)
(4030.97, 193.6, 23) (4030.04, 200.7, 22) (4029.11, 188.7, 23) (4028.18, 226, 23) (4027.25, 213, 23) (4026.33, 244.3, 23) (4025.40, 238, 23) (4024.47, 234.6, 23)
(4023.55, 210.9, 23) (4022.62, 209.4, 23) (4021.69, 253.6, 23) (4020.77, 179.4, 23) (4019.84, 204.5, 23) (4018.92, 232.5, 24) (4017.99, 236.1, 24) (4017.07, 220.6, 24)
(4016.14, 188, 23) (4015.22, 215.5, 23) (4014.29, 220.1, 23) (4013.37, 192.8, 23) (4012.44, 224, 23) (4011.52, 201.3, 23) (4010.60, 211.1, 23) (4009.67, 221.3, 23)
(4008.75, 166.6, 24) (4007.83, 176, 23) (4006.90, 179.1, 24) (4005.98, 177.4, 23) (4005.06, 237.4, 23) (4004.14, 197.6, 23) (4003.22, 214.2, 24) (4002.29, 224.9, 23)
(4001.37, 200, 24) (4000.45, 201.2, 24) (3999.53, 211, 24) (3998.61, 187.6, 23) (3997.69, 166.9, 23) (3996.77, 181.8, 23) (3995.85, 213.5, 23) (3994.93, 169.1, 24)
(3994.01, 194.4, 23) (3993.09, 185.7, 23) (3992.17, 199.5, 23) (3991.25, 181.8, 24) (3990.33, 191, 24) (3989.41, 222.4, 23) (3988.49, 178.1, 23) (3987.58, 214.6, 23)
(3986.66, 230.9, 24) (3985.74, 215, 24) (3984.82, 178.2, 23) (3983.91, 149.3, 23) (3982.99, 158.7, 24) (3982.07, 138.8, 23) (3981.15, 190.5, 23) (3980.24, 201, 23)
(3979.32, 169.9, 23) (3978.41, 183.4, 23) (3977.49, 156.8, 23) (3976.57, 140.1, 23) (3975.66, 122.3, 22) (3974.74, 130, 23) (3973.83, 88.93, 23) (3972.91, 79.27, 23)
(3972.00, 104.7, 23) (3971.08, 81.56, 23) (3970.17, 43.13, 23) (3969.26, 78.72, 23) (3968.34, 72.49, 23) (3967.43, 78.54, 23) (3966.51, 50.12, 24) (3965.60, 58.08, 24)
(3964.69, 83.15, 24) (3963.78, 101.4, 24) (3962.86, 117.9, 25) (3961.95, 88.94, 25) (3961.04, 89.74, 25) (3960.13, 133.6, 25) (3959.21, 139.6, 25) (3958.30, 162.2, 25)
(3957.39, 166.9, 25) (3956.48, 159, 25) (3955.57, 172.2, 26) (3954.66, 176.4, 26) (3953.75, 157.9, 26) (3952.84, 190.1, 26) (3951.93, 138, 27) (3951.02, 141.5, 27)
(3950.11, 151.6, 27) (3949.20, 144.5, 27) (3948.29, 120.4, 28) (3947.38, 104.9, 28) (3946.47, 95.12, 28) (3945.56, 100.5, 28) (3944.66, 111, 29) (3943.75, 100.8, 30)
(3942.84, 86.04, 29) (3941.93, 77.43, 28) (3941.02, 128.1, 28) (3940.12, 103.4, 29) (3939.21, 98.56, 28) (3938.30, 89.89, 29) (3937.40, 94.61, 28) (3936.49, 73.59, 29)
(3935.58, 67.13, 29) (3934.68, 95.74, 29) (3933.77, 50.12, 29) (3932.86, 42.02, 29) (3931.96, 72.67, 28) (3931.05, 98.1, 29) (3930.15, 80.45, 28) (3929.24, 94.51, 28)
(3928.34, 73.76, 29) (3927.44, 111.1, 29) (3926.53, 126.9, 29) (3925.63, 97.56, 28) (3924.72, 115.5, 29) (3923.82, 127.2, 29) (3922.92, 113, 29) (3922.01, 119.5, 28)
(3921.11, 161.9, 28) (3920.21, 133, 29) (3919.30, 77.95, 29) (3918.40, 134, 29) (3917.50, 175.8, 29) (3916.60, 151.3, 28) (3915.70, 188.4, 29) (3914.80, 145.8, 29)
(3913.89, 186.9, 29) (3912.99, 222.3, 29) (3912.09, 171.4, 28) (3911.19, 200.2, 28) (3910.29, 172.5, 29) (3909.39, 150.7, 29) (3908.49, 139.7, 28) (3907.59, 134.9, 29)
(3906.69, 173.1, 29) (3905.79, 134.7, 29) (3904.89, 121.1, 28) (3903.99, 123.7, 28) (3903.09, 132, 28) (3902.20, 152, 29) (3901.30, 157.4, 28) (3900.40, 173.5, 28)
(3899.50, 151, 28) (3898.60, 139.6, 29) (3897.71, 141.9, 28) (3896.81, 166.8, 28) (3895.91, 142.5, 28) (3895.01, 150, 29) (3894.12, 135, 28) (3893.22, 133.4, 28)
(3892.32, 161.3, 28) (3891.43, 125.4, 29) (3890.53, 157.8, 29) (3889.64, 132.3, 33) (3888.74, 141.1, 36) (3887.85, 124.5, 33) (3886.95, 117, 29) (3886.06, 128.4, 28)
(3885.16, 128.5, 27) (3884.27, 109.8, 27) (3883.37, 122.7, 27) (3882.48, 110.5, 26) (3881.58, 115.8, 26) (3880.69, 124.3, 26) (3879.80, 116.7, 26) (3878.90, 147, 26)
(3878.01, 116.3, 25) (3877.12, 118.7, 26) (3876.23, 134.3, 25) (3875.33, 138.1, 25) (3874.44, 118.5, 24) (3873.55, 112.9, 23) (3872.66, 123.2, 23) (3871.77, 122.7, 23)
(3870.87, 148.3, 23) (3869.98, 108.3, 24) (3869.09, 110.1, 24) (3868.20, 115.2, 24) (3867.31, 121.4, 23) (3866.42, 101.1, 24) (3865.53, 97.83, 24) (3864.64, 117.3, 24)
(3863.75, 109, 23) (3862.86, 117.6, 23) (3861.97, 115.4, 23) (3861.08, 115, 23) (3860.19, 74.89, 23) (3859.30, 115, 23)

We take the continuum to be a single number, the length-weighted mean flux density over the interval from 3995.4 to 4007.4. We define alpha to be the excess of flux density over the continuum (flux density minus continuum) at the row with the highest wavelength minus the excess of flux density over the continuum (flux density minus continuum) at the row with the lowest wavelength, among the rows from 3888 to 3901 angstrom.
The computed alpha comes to 32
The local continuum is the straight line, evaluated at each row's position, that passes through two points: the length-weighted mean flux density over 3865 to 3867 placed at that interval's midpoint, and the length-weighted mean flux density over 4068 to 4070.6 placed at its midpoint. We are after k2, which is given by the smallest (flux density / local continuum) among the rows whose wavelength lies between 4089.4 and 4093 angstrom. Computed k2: 1.05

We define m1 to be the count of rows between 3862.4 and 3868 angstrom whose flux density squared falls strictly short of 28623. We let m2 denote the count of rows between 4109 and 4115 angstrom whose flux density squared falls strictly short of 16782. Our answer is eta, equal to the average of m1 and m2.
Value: 3.0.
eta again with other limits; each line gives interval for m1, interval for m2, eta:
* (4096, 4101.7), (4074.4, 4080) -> 0.5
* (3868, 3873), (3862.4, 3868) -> 6.0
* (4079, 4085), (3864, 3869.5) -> 3.0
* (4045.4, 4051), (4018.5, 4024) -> 0.5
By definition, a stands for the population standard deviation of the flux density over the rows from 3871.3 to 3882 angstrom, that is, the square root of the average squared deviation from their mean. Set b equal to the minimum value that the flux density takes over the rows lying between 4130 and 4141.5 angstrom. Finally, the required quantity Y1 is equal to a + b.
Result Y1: 230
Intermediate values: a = 10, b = 220.5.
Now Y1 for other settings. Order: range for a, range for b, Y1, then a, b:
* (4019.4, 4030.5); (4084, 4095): 214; 22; 191.9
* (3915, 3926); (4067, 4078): 177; 31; 146.3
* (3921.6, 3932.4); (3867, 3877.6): 127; 19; 108.3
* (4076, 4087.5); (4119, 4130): 211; 18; 192.8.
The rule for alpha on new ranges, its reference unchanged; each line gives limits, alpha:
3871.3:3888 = 2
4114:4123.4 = 7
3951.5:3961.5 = -48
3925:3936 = -30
